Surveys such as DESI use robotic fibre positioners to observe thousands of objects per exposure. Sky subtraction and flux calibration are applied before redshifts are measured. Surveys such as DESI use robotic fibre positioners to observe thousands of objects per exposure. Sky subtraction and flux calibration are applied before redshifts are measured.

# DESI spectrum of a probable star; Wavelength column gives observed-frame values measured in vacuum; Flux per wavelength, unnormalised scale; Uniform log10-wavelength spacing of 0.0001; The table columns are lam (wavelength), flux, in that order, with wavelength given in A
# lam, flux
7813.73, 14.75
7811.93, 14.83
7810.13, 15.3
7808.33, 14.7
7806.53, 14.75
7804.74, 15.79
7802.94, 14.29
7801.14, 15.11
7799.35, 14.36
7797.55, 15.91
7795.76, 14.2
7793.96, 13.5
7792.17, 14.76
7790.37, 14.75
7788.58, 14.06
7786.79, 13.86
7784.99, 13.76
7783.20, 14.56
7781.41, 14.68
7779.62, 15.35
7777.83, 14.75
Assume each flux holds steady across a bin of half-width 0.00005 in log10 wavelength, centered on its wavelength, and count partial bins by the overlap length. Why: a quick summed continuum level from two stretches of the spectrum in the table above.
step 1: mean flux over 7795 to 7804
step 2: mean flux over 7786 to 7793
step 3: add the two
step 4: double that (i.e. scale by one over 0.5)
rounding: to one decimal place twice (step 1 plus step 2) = 58.3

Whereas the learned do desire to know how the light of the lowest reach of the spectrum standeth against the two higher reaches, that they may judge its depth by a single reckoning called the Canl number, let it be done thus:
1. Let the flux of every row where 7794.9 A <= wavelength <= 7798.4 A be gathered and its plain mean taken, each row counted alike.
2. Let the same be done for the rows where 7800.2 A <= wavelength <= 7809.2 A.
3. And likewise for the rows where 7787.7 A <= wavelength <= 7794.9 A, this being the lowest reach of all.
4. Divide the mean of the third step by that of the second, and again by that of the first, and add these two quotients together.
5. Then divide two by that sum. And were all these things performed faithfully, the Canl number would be 1.05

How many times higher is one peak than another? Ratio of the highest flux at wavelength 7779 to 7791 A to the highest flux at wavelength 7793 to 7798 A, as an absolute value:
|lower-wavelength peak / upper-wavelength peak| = 0.96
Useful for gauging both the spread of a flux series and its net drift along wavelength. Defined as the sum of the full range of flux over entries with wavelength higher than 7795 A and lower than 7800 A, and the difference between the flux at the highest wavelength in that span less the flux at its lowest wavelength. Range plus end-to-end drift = 1.87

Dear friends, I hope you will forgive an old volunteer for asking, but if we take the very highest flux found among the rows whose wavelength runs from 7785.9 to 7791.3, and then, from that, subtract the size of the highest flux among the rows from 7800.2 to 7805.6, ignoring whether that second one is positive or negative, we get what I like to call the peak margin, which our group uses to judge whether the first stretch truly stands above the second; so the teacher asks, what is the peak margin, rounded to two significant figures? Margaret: -1.0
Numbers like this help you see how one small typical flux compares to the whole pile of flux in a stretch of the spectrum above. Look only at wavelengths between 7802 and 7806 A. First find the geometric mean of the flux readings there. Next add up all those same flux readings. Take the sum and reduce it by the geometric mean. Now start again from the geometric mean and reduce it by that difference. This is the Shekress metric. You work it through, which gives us -0.037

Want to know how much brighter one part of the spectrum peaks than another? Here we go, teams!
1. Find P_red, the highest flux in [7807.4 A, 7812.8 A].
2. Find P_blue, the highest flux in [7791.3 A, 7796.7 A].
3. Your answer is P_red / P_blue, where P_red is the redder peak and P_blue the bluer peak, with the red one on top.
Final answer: 1.04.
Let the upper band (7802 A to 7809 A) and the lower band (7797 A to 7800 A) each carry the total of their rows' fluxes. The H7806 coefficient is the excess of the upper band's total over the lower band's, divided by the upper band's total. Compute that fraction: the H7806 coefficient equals 0.5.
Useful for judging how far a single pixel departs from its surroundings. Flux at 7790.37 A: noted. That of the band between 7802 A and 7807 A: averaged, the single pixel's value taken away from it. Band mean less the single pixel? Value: 0.2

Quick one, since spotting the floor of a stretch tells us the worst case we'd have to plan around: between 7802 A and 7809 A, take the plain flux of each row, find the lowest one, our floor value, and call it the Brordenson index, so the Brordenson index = 14.29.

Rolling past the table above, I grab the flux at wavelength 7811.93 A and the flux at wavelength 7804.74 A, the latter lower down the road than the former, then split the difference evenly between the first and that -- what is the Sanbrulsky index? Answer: 15.3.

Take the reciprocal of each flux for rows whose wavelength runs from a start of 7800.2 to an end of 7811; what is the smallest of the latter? 0.0633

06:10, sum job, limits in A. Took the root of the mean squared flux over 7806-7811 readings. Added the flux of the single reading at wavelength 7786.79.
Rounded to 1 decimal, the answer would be 28.8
